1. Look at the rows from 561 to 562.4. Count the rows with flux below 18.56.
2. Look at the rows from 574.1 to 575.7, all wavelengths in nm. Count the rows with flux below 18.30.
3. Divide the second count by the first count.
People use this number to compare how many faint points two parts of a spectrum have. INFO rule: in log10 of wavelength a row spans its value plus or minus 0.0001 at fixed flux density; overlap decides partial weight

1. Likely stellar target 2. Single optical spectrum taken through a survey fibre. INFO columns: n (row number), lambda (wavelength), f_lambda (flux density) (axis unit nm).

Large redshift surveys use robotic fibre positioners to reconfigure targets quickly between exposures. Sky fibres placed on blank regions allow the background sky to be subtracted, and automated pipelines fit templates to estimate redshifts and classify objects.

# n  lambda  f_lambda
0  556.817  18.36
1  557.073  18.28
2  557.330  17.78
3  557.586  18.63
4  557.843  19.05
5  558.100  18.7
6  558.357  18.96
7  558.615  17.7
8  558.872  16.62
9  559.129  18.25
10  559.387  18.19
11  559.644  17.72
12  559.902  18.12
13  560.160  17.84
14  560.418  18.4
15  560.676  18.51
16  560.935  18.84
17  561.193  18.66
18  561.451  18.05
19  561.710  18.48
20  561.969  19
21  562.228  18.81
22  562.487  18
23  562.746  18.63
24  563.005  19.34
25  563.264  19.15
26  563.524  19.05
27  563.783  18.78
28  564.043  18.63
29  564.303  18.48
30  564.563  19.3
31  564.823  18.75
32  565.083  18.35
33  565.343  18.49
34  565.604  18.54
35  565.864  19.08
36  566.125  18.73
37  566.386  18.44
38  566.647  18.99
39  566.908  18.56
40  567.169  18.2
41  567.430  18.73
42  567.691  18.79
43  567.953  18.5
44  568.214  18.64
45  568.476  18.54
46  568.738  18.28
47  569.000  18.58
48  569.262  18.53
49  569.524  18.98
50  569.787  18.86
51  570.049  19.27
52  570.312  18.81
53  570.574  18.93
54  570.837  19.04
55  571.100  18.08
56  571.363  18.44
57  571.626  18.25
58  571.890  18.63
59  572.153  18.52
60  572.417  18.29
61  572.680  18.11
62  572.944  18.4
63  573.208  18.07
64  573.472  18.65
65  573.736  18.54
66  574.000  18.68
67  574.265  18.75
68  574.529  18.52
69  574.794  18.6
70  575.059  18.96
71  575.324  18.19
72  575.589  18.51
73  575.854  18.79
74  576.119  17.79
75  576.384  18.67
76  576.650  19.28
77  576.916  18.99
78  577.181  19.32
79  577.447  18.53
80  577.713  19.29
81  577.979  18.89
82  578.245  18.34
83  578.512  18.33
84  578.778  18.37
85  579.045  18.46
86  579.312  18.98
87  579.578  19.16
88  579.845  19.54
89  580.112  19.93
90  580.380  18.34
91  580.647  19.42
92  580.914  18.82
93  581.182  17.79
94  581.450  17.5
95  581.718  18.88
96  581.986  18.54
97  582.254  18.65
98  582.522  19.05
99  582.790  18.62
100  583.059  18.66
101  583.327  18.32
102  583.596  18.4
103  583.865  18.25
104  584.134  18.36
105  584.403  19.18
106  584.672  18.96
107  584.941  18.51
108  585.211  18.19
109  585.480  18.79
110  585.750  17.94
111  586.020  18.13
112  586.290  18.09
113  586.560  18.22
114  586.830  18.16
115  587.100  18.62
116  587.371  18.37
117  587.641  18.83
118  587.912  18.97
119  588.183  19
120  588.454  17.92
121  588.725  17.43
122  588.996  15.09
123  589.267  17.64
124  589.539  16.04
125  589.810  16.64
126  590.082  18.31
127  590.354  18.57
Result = 0.50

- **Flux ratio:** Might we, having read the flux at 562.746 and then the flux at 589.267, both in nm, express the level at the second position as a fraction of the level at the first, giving 0.95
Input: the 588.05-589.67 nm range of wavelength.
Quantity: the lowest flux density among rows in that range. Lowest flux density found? 15.09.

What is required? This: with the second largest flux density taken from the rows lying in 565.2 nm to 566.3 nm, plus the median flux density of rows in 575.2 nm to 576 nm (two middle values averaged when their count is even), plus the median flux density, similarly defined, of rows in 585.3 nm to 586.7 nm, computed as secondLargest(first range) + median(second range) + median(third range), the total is 55.37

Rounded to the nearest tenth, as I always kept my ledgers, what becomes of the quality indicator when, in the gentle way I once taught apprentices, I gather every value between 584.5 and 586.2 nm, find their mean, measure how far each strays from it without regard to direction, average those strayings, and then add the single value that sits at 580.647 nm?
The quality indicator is 19.8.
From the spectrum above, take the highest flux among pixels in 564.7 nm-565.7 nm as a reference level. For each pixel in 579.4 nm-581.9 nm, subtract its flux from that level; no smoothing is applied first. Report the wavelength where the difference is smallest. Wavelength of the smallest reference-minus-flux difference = 580.112 nm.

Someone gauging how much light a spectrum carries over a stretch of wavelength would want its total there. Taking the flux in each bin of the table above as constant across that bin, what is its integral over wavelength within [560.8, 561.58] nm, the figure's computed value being 14.4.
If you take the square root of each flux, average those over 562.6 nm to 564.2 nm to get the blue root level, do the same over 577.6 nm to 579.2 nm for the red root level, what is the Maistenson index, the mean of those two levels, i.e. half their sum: 4.33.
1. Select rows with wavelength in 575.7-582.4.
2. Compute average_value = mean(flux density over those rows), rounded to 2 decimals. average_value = 18.74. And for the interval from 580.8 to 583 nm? 18.48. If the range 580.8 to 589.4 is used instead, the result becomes 18.31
